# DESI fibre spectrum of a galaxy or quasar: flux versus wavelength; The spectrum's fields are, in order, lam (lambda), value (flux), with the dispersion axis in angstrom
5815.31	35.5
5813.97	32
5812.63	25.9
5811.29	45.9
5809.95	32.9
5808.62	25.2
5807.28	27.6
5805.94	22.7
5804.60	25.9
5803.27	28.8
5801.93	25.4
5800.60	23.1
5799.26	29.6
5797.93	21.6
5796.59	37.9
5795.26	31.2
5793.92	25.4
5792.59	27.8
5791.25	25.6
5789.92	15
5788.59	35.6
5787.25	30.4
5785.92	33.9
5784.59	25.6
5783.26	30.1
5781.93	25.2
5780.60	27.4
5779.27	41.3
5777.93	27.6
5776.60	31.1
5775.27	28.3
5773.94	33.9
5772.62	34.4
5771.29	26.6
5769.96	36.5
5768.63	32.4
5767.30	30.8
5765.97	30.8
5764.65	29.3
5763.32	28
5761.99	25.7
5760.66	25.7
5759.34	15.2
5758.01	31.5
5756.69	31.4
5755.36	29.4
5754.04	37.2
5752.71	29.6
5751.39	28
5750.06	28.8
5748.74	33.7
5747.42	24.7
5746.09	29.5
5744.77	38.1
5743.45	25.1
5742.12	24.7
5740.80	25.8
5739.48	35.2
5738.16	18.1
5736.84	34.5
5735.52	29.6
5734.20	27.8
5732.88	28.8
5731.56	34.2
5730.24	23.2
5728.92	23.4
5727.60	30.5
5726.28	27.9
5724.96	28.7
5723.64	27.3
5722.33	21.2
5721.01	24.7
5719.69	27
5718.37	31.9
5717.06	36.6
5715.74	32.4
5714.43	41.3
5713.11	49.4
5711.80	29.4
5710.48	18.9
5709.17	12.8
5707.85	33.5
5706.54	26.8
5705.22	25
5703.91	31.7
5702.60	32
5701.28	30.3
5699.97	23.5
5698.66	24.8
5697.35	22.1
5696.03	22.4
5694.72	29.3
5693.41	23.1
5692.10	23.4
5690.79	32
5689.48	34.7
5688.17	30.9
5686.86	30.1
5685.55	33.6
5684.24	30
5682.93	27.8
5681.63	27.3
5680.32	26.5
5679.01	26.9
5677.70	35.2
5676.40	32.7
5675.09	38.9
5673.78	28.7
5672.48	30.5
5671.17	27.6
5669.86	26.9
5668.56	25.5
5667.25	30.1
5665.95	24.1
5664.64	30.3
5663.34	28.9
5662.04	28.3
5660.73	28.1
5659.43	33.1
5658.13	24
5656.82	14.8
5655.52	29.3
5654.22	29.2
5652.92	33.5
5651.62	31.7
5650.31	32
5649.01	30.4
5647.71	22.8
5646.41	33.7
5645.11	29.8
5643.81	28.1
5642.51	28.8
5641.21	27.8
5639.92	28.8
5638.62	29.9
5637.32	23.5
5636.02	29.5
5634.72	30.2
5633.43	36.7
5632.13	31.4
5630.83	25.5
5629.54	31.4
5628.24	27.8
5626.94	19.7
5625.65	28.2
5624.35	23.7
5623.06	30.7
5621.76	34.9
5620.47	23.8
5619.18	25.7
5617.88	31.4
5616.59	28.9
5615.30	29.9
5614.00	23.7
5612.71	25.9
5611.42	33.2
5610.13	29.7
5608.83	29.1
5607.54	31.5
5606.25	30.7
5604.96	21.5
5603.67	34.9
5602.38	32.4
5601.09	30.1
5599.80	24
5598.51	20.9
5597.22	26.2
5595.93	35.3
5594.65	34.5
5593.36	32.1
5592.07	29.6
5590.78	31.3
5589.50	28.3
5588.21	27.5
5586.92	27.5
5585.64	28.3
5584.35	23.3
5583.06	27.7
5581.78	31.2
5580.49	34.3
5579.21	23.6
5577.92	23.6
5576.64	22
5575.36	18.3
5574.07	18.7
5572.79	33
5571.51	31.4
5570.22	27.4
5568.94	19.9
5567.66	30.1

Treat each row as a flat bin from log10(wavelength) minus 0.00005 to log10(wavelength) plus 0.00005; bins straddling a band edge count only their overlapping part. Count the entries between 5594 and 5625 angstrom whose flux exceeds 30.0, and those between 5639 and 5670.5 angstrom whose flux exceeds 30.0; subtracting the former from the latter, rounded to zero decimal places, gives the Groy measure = -3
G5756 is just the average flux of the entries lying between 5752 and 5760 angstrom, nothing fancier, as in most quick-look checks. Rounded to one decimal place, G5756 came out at 29.1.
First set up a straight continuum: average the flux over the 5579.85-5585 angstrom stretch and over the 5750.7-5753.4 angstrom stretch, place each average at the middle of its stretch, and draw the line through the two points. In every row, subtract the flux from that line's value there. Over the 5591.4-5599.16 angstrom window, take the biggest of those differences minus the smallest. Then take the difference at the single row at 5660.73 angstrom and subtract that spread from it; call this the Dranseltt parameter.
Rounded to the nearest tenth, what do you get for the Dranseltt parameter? -13.5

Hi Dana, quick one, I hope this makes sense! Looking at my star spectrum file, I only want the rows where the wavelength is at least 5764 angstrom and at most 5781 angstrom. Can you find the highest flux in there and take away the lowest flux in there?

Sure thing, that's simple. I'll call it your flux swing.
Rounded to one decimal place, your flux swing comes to 14.7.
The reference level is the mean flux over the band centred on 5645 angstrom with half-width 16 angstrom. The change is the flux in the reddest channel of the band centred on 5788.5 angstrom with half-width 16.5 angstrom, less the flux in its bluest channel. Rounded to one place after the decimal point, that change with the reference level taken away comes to -37.5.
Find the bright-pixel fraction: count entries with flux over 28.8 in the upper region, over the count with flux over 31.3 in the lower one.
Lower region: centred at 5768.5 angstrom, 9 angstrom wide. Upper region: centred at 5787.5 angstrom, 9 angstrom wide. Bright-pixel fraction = 1.3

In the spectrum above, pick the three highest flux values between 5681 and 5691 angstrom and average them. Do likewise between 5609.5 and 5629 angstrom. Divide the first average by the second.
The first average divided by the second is 1.01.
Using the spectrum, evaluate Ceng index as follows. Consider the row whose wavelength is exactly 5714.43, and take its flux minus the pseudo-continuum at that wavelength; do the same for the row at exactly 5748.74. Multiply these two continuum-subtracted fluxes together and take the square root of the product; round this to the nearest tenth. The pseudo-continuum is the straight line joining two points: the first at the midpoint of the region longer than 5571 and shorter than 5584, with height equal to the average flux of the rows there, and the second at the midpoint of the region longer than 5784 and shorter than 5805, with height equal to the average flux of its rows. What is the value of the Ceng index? 9.4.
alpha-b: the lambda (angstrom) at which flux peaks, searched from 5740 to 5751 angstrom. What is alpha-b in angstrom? 5744.77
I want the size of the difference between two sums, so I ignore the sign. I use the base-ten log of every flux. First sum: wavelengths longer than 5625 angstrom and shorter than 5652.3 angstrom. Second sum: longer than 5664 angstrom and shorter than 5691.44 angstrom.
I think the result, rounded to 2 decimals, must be 0.35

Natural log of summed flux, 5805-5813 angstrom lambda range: 5.19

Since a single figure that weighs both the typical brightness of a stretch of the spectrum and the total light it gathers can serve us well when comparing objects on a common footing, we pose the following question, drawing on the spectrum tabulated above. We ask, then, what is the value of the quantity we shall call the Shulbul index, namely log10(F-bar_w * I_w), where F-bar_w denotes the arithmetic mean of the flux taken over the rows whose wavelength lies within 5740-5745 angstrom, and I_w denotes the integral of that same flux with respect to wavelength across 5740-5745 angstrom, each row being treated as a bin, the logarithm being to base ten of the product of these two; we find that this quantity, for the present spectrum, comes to 3.6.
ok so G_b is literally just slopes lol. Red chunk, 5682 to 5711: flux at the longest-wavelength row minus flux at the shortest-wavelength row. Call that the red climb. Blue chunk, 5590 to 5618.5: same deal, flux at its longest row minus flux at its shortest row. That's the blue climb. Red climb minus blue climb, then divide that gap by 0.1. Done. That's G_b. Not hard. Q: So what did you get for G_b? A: -90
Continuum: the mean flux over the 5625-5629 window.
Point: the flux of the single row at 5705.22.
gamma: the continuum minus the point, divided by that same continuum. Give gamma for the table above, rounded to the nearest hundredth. 0.01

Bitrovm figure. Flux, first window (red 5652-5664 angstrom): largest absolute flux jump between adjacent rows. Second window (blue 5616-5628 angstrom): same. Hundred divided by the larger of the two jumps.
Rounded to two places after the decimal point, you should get 6.90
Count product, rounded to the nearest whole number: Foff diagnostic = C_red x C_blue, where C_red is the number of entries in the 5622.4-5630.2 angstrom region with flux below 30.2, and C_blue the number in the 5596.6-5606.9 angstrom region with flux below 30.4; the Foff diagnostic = 20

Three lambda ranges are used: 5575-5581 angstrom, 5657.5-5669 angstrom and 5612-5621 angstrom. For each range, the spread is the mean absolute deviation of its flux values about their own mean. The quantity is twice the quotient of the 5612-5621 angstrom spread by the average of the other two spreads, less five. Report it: -3.36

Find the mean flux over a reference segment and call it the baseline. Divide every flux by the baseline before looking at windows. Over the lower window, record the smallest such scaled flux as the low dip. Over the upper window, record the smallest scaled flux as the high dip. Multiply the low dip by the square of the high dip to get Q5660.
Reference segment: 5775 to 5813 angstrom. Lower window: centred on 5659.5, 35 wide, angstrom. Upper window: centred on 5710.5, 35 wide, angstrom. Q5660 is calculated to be 0.102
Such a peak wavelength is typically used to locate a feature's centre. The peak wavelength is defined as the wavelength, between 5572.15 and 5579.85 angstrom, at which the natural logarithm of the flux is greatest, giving 5572.79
